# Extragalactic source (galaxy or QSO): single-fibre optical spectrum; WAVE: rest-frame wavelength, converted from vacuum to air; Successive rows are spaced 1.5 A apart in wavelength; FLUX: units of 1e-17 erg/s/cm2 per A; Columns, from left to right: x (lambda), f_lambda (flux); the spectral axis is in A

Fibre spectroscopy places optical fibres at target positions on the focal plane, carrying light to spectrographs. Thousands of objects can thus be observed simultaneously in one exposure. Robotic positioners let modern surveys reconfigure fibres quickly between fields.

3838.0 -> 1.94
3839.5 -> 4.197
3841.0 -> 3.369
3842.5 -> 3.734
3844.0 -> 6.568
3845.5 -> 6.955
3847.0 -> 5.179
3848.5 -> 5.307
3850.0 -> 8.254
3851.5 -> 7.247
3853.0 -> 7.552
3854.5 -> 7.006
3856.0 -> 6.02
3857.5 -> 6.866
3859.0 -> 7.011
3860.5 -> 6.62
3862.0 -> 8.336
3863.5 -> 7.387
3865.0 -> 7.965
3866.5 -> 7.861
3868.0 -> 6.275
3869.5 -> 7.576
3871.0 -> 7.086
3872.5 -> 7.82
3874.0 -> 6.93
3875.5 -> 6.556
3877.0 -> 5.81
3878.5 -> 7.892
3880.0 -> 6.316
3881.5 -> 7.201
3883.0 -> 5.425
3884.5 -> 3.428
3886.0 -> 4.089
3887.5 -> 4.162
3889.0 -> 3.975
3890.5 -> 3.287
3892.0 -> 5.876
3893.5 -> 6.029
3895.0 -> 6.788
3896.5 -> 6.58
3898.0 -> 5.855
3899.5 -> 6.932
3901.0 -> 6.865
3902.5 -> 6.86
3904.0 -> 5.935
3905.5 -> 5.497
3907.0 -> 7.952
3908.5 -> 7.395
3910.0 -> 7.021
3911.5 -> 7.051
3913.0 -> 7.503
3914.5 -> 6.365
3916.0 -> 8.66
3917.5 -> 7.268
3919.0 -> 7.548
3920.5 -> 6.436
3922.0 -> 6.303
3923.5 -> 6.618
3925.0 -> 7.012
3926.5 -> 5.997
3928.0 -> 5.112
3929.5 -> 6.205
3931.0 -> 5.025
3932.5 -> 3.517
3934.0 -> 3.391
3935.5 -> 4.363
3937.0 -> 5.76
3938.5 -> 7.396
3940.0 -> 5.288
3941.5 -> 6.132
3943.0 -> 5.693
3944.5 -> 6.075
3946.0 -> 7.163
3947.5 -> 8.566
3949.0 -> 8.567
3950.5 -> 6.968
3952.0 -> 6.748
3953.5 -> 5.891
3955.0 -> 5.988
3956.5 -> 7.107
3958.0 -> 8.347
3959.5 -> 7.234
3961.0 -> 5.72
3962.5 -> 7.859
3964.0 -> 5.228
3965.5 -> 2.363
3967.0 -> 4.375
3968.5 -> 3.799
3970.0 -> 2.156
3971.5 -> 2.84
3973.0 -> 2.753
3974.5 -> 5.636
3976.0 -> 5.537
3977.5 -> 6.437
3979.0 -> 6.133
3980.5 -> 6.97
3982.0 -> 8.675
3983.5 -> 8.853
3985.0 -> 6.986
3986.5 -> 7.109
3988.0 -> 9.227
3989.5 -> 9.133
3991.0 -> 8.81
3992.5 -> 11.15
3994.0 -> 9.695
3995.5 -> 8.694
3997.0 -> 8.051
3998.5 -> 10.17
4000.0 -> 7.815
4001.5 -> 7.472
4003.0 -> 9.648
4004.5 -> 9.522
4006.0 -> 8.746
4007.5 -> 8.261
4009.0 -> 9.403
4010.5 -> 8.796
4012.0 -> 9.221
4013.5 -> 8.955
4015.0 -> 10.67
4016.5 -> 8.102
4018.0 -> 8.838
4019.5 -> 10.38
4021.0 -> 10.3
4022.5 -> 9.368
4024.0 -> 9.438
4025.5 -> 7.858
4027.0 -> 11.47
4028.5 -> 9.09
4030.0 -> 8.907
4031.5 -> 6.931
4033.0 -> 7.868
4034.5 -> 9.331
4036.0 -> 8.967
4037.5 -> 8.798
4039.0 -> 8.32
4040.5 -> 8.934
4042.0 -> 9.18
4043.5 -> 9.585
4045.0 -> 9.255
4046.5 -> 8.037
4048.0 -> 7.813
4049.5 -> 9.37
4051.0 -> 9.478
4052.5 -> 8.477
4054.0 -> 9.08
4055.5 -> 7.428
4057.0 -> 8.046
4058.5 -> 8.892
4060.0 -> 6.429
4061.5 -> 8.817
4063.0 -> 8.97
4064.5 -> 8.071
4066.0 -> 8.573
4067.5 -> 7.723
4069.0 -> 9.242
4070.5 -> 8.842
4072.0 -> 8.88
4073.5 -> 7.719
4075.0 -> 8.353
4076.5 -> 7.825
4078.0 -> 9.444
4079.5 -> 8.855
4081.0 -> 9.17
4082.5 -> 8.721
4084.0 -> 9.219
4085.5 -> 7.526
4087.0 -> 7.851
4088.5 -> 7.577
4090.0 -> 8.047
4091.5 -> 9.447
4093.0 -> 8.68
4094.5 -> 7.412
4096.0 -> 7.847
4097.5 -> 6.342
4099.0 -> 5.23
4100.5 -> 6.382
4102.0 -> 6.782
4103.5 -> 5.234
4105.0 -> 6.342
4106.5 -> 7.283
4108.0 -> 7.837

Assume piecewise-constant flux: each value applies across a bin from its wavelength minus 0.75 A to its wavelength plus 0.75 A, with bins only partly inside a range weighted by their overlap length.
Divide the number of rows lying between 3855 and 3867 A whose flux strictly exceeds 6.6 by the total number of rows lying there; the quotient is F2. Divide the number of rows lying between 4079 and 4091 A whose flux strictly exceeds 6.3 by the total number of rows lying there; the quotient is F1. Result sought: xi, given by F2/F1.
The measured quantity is 0.9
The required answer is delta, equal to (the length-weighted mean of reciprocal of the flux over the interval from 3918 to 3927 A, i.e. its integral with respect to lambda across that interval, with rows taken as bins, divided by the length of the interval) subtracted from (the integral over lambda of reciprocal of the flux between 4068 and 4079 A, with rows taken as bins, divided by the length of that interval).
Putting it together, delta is -0.03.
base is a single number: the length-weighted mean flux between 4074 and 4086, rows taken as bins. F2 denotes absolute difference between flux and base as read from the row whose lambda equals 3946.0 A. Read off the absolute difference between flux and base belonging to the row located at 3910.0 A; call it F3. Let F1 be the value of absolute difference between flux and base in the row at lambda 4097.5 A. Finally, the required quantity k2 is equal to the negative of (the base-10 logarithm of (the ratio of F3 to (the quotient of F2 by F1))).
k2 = -0.4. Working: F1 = 2.3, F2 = 1.48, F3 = 1.6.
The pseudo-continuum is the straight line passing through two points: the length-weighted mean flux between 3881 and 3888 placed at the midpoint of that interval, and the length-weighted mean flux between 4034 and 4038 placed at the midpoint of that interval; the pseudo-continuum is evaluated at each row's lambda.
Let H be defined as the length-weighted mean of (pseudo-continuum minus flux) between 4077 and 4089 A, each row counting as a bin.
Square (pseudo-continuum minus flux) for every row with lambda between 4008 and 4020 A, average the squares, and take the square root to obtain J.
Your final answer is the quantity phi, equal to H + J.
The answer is 3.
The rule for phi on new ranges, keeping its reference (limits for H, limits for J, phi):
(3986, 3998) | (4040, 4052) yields -1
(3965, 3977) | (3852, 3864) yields 7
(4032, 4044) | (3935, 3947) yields 1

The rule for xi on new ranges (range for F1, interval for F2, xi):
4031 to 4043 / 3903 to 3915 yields 0.6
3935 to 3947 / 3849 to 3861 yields 3.5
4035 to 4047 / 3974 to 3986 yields 0.5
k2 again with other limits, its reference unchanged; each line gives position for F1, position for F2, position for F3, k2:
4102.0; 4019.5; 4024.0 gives 0.1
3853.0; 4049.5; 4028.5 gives 0.2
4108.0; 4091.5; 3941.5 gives -0.4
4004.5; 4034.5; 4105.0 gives -0.5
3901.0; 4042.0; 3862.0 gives 0.0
